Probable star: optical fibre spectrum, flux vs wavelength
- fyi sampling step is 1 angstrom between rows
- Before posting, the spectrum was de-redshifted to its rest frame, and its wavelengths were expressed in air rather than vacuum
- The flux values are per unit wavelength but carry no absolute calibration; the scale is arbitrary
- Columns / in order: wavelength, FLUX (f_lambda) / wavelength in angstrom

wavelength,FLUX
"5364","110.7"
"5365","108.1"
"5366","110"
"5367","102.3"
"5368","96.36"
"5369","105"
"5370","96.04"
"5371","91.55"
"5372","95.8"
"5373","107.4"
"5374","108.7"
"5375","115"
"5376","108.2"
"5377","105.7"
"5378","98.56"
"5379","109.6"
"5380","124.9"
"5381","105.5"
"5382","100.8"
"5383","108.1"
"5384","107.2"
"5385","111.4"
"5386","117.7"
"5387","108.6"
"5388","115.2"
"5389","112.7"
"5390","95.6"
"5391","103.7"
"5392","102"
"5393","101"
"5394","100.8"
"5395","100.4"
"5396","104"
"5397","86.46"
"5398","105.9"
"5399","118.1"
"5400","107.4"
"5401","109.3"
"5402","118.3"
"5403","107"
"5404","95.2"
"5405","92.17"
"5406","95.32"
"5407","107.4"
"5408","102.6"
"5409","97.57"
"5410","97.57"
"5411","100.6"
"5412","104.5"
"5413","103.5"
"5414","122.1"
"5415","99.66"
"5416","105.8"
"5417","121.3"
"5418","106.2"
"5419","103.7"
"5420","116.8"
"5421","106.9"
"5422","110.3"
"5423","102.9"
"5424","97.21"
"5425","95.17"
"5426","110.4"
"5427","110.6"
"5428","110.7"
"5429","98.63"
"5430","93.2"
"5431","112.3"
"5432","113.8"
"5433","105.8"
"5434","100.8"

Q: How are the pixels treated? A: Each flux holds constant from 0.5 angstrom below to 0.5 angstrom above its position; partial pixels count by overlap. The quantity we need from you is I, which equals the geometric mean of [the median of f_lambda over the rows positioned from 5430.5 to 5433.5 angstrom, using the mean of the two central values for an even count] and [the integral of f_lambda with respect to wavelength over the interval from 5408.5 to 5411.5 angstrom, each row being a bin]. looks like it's 182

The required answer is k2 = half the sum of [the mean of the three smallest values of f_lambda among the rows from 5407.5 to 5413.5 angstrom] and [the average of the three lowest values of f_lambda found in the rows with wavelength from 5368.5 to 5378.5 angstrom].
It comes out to 97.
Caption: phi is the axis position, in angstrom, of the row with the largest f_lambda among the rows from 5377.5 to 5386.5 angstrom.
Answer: 5380 angstrom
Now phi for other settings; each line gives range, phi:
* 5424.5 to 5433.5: 5432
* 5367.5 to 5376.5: 5375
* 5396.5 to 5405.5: 5402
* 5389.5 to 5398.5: 5398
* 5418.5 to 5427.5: 5420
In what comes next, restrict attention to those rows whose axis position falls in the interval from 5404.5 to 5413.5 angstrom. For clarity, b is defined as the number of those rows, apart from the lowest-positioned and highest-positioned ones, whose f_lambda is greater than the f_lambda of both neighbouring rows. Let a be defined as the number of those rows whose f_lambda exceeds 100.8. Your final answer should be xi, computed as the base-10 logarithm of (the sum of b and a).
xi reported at 0.78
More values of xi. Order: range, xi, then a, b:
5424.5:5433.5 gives 0.90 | 6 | 2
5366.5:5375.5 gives 0.78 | 5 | 1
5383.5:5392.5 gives 1.04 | 8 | 3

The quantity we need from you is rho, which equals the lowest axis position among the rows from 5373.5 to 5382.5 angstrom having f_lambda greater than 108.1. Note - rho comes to 5374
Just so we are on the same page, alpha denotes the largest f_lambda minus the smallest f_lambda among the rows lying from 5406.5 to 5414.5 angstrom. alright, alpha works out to 24.5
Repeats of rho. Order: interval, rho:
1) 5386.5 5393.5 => 5387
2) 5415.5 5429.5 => 5417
